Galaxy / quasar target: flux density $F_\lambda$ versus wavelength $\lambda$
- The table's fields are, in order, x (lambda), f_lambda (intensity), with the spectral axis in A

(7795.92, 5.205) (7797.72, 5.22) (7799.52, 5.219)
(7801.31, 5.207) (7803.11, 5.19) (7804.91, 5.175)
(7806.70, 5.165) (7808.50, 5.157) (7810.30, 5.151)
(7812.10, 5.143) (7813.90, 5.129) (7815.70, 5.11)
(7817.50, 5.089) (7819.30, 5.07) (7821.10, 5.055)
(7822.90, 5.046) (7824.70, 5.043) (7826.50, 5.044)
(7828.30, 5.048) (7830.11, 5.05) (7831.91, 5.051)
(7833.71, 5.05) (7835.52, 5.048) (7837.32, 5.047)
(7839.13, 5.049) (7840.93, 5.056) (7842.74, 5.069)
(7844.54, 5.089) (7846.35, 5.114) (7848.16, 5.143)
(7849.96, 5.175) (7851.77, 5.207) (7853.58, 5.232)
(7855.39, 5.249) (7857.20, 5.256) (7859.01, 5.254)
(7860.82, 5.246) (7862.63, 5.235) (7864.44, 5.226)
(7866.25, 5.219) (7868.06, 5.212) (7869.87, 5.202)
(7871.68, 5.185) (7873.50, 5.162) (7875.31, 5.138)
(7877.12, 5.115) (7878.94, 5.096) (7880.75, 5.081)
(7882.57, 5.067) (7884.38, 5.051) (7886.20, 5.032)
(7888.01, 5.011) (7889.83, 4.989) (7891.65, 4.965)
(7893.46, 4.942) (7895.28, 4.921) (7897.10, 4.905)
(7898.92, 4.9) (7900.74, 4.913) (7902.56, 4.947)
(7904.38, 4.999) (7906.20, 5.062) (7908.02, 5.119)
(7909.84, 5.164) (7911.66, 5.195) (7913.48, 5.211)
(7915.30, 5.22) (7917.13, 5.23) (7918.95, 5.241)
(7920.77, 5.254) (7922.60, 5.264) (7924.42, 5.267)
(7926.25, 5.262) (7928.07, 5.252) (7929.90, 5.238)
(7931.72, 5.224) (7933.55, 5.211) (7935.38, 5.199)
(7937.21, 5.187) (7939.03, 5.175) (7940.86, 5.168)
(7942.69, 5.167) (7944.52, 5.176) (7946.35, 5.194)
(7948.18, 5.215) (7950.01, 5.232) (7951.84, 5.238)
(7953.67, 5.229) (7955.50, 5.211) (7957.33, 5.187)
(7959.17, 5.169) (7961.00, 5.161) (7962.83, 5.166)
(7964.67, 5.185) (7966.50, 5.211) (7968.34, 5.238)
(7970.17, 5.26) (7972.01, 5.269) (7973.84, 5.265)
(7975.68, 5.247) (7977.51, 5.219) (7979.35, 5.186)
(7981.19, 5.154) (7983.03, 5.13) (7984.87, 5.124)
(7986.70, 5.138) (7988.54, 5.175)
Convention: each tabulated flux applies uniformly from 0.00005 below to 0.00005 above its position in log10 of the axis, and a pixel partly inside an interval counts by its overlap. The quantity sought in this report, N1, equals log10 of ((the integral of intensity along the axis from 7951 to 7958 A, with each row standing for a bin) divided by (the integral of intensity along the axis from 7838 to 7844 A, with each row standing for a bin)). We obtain 0.1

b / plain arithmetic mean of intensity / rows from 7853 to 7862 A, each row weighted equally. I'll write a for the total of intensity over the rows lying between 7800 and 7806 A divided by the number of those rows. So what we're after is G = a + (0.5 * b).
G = 7.81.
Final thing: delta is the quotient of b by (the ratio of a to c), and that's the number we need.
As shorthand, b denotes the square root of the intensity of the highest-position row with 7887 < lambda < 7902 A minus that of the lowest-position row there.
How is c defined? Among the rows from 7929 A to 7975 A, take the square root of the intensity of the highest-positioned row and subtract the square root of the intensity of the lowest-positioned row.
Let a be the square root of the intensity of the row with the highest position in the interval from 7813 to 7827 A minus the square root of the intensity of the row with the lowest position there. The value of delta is 0.01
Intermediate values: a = -0.02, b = -0.022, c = 0.006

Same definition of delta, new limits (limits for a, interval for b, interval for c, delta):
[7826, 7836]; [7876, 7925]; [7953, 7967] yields -0.15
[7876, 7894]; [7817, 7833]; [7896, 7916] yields 0.02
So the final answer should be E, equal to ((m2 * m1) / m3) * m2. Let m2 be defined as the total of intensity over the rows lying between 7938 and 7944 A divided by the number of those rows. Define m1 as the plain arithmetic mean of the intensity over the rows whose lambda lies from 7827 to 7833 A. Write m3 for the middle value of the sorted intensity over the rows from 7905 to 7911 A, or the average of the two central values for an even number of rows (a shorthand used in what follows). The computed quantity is 26.4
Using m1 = 5.05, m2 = 5.17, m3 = 5.12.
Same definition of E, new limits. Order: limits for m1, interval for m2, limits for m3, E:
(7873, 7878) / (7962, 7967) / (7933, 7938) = 26.6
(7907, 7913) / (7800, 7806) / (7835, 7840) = 27.5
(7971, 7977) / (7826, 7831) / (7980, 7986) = 26.1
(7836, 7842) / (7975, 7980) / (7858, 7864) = 26.2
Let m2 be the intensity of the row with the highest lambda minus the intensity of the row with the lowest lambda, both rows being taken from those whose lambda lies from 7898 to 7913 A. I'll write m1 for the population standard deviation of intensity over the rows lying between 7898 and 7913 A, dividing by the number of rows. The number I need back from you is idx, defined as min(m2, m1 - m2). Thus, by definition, -0.188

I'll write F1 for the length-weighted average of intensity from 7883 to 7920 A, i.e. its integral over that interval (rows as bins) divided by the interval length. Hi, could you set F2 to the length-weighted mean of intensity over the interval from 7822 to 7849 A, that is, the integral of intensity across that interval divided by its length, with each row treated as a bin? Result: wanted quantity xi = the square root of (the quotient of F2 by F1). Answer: 1.00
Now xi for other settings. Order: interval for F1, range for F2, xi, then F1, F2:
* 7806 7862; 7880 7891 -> 0.99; 5.12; 5.03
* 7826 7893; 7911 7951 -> 1.01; 5.12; 5.22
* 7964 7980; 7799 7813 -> 0.99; 5.23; 5.18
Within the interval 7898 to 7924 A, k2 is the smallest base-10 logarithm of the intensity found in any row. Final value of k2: 0.690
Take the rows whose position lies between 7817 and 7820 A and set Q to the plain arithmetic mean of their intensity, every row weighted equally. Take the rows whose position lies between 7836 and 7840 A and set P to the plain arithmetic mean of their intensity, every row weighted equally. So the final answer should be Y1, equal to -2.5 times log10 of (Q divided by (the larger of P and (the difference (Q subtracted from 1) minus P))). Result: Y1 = -0.007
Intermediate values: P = 5.05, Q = 5.08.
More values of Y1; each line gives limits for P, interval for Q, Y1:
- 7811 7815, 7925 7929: -0.025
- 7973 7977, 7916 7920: 0.004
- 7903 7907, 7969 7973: -0.049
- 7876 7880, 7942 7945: -0.014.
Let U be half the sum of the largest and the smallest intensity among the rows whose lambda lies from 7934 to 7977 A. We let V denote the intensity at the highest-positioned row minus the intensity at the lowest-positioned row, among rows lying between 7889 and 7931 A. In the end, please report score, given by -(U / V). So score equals -21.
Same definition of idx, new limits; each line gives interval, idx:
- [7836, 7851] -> -0.084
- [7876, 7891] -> -0.126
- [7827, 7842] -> -0.005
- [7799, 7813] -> -0.076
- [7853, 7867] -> -0.013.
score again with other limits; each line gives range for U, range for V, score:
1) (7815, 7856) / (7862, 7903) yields 18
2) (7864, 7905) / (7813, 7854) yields -49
